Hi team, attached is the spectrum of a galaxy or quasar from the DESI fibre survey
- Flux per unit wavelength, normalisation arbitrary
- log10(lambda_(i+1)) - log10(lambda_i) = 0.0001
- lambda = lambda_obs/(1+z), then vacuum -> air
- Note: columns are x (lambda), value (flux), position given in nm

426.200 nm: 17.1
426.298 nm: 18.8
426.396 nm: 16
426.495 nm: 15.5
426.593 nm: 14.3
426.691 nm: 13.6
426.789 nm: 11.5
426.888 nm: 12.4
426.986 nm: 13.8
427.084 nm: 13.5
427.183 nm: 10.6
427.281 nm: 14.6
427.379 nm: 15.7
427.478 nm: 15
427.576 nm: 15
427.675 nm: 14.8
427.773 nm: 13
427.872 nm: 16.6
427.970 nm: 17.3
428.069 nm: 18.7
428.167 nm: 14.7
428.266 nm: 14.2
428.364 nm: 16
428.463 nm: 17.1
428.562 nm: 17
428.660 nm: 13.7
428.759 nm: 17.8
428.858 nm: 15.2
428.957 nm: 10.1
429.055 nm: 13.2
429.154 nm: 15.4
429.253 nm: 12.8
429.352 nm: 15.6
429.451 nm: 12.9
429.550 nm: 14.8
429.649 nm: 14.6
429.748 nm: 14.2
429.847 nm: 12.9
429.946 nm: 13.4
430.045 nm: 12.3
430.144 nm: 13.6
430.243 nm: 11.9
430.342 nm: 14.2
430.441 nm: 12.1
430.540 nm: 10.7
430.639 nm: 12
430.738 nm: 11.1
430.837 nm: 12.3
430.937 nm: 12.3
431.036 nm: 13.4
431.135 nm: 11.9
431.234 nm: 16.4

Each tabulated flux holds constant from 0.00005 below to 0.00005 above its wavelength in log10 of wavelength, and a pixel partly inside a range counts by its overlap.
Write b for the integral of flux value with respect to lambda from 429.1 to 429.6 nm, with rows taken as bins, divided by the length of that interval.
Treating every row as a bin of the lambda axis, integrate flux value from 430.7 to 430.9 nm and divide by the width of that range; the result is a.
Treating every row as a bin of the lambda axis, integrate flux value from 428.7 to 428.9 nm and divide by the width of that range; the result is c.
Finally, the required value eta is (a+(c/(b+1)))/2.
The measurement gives 6.4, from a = 11.7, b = 14.3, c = 16.4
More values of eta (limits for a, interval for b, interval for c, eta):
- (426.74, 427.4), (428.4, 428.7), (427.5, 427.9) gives 7.0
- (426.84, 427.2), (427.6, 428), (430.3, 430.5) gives 6.8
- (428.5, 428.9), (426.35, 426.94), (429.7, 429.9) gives 8.4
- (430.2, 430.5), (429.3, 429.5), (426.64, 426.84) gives 6.8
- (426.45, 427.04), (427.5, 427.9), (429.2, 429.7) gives 7.2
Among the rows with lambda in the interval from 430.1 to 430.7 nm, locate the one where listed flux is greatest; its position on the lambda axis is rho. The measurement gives 430.342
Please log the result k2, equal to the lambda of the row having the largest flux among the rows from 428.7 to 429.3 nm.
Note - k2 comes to 428.759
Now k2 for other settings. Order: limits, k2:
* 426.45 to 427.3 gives 426.495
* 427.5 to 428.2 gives 428.069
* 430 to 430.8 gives 430.342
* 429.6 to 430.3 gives 429.649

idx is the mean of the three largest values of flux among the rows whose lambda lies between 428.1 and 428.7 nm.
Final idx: 16.7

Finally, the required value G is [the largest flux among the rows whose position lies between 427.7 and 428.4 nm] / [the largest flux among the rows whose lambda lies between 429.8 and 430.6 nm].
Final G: 1.32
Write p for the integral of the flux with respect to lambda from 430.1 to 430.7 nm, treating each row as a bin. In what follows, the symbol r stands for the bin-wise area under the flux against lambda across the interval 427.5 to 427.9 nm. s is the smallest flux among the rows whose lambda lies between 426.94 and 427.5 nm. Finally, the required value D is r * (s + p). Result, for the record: 107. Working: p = 7.4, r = 6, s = 10.6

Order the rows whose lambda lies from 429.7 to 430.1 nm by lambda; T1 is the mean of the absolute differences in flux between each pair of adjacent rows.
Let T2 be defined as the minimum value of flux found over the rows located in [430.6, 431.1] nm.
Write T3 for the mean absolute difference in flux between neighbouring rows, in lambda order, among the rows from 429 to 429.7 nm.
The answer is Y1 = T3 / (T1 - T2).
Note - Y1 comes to -0.20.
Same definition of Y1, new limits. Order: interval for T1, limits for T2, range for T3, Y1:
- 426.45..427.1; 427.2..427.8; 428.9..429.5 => -0.23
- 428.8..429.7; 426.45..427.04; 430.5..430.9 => -0.13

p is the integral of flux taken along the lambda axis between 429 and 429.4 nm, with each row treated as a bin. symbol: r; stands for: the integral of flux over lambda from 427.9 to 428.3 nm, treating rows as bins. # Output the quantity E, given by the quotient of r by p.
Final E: 1.15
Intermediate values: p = 5.7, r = 6.5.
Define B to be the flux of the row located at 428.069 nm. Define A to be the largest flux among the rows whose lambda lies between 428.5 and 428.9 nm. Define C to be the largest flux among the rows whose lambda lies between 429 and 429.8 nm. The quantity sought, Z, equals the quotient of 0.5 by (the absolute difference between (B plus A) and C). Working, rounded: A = 17.8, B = 18.7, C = 15.6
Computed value 0.024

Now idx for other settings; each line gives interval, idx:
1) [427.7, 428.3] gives 17.5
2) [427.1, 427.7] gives 15.2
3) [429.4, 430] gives 14.5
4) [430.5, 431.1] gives 12.7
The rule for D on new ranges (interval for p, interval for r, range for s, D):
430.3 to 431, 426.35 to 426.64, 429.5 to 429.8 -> 100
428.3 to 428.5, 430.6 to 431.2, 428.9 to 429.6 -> 99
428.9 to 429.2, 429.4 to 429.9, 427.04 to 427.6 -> 100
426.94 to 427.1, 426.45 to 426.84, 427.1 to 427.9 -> 68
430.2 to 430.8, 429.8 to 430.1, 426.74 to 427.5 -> 69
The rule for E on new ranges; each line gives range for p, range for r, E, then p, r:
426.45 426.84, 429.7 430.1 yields 0.99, 5.3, 5.3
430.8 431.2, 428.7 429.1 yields 1.11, 5.1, 5.6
